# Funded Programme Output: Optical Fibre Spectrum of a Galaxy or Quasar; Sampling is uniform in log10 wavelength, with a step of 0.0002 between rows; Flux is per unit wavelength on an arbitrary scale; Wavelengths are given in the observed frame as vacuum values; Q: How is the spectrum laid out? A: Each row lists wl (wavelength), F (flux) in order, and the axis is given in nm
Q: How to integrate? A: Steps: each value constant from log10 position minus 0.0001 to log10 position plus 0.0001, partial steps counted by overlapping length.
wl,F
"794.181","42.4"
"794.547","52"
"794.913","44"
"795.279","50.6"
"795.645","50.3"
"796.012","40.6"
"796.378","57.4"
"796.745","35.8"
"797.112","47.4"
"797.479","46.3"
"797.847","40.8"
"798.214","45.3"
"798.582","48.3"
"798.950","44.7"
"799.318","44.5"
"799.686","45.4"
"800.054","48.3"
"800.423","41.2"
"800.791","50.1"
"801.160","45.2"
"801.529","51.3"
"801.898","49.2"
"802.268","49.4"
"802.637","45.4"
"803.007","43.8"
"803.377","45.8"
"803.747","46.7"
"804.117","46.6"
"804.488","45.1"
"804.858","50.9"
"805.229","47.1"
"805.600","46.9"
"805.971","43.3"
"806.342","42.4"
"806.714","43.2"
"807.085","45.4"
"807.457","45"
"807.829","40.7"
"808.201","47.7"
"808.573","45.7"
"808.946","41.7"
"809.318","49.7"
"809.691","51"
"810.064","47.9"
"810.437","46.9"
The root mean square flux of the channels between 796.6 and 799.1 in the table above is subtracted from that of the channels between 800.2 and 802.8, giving 3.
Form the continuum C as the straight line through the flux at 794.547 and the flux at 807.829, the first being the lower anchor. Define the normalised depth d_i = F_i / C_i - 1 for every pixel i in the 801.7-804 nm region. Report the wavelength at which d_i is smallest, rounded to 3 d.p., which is 803.007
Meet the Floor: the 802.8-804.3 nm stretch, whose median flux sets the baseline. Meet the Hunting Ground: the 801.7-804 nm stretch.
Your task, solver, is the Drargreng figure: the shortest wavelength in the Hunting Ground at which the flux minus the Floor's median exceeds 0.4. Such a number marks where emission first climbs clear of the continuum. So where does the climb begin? 801.898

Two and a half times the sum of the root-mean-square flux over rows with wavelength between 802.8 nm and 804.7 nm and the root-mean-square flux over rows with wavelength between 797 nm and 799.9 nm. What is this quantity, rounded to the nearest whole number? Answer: 227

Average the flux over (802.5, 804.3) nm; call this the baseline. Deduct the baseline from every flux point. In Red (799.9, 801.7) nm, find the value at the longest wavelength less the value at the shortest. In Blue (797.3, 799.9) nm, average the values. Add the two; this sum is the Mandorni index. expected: 2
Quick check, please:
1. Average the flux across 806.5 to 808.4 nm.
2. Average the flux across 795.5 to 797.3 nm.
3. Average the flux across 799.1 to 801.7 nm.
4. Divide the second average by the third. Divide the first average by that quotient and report 44.7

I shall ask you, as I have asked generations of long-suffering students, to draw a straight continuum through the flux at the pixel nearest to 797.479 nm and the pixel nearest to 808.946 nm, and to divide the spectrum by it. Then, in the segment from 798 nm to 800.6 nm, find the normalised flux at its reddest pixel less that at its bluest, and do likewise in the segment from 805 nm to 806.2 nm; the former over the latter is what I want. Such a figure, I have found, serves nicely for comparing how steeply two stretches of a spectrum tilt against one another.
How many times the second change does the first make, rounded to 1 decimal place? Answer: 0.9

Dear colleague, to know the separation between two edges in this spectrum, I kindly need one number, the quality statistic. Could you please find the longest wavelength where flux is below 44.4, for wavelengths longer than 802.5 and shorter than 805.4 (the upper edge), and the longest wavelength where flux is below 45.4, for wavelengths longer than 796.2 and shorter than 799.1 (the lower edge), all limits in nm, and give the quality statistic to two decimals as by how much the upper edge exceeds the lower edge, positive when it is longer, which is 4.06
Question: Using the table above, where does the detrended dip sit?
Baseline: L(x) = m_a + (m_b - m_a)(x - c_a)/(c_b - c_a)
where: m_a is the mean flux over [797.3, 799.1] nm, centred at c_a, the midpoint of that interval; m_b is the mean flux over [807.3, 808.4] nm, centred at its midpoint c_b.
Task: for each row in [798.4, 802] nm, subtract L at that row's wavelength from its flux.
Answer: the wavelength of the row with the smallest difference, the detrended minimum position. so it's 800.423 nm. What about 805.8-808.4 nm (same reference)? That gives 807.829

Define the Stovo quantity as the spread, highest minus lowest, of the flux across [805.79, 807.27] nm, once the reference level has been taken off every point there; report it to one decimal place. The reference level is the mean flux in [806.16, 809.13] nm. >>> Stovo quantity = 3.0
